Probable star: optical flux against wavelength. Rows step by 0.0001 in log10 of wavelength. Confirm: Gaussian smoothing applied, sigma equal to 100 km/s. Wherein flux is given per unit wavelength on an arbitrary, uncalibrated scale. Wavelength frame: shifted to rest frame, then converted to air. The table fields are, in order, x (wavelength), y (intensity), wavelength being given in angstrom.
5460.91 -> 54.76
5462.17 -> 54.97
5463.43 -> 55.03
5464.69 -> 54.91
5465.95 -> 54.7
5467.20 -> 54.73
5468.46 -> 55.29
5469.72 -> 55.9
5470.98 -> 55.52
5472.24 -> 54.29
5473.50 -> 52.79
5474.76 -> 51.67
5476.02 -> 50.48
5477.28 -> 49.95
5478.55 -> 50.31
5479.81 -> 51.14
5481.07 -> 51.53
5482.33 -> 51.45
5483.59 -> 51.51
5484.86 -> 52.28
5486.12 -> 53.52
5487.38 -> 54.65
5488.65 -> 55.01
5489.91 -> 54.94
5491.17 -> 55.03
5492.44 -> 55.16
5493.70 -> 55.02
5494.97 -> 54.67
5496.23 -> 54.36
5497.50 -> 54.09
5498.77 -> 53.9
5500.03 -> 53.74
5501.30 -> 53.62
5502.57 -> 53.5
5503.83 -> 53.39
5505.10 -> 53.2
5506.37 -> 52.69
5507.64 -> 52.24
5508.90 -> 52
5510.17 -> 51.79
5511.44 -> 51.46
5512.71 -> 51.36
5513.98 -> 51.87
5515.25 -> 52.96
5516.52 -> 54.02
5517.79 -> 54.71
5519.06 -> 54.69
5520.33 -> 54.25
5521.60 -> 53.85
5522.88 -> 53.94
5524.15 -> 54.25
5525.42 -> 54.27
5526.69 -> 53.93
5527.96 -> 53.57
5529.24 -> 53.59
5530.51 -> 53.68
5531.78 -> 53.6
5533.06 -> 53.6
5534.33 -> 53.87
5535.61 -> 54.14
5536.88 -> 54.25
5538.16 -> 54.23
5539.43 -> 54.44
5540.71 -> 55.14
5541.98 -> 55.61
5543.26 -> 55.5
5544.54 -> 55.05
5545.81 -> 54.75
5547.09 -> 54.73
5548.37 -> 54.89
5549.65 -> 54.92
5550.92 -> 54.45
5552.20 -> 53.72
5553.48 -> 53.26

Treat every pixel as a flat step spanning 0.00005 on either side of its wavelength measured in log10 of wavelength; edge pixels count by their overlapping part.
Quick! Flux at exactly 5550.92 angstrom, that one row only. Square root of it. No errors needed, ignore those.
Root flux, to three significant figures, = 7.38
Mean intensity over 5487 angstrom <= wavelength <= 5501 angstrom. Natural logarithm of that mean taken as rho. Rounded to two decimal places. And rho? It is 4.00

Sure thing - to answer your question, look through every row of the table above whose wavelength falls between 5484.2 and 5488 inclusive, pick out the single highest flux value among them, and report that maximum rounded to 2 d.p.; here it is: 54.65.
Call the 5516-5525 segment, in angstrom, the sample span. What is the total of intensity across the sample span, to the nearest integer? 380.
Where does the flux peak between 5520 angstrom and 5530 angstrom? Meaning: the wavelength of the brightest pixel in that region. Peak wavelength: 5525.42 angstrom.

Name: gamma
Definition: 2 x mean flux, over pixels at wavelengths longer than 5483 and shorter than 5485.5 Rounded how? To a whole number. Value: 104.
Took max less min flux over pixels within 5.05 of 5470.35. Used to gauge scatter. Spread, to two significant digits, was 4.2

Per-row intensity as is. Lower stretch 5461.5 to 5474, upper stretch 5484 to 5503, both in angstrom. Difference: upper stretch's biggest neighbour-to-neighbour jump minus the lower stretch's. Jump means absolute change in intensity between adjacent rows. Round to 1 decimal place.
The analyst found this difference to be -0.3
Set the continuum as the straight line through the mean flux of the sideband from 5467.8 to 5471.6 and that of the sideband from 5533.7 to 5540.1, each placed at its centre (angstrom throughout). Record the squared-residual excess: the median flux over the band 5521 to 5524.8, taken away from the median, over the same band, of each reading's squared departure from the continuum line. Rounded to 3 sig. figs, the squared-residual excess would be -53.7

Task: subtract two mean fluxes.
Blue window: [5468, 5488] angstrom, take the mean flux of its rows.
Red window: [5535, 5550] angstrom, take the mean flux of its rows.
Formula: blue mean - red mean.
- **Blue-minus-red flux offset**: -2.2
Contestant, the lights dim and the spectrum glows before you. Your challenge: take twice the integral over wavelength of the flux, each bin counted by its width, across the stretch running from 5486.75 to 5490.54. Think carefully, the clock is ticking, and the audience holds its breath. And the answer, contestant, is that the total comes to 416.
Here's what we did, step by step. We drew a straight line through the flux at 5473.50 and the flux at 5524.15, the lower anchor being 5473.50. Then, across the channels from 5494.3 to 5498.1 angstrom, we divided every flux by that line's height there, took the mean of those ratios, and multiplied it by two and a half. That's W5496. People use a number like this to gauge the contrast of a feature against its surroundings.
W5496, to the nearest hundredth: 2.54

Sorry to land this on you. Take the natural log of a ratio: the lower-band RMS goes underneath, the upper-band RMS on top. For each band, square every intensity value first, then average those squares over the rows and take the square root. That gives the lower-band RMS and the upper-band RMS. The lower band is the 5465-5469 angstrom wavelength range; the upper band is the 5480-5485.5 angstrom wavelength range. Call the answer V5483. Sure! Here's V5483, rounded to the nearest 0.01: -0.06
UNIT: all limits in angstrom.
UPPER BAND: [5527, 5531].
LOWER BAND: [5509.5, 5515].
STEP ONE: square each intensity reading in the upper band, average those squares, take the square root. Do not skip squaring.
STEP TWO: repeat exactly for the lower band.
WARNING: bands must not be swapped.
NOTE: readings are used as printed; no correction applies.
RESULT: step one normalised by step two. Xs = 1.04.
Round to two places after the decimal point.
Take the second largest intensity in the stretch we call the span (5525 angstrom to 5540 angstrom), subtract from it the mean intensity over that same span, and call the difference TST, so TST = 0.34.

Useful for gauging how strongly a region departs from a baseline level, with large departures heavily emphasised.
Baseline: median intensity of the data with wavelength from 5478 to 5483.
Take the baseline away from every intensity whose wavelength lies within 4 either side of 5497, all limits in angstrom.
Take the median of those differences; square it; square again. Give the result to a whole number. 74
